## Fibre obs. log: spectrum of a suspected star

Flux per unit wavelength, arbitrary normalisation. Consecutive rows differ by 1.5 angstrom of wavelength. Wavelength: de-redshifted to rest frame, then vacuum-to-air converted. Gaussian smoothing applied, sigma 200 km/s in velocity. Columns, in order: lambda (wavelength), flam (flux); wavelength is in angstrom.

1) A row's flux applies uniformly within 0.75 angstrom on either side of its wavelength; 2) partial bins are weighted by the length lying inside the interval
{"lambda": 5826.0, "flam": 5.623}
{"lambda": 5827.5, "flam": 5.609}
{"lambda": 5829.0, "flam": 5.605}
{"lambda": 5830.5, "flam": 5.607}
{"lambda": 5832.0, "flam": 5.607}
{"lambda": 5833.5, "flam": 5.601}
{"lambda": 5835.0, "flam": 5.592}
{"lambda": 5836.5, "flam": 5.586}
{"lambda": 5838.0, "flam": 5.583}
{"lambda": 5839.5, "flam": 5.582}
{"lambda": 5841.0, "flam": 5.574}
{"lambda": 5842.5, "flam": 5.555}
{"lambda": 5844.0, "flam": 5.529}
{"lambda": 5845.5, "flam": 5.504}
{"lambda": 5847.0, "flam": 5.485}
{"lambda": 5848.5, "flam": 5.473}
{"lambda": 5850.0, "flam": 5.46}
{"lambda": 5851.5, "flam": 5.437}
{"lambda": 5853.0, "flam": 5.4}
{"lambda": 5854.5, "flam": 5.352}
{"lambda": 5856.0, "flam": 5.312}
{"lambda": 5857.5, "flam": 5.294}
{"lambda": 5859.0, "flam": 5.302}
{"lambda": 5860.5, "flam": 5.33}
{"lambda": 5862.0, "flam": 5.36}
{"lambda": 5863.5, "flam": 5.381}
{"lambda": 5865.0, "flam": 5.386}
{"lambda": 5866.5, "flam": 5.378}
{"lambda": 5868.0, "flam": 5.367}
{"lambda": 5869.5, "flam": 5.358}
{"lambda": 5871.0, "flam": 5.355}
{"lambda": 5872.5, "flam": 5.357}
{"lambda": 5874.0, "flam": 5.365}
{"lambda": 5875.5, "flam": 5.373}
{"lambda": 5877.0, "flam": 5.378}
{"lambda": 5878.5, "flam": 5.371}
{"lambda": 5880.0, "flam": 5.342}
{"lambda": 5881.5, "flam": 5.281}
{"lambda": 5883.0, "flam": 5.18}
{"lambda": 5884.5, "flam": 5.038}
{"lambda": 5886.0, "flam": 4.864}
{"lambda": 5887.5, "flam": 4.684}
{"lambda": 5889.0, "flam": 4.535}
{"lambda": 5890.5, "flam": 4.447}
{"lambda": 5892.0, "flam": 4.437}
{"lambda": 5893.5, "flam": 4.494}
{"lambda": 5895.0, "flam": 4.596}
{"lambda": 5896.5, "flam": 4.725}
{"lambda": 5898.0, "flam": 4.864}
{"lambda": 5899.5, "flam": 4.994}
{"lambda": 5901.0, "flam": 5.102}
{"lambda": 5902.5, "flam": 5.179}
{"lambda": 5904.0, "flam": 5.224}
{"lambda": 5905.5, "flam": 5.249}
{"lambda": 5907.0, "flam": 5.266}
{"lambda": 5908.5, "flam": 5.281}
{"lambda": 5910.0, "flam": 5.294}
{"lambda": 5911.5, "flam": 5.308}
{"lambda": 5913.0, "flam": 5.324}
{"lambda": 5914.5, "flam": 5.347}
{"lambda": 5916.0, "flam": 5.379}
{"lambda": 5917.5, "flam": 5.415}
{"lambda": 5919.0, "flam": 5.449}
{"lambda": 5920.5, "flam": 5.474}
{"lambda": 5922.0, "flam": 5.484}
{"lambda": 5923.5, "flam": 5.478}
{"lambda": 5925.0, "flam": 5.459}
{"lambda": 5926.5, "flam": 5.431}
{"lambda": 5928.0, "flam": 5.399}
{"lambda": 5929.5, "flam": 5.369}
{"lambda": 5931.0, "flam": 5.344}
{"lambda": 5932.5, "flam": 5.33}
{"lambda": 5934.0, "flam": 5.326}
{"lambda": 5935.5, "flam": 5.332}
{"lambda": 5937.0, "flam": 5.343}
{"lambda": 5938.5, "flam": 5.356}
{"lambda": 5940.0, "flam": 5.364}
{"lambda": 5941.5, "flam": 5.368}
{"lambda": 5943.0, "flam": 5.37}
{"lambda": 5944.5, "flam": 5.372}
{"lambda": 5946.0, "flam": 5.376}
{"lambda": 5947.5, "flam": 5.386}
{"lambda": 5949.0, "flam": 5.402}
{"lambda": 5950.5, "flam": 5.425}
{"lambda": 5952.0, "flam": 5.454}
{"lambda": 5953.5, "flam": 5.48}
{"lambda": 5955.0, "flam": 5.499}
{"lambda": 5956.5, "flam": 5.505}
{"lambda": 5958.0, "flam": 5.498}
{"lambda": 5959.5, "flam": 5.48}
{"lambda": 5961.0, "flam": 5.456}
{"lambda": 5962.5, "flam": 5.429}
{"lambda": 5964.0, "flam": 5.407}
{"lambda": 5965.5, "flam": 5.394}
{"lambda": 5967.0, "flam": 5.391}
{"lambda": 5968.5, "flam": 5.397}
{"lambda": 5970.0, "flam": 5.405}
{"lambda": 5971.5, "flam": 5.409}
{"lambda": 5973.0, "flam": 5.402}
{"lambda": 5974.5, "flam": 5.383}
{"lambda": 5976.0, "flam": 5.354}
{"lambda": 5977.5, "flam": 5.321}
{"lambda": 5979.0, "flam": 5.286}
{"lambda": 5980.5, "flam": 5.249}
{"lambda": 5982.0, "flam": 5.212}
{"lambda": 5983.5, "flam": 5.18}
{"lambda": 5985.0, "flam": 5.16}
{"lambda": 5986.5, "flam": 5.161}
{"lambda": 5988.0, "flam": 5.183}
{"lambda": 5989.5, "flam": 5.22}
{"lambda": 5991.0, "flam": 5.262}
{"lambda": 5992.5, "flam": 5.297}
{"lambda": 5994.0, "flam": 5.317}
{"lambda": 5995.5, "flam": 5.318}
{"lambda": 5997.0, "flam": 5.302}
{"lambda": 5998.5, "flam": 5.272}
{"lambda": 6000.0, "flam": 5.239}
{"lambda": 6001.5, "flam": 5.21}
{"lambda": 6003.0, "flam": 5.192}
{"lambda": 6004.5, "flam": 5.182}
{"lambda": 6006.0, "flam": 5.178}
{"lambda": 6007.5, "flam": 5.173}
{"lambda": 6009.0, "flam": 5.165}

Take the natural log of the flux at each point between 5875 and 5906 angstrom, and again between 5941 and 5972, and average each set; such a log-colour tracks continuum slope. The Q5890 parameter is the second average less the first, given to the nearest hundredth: 0.09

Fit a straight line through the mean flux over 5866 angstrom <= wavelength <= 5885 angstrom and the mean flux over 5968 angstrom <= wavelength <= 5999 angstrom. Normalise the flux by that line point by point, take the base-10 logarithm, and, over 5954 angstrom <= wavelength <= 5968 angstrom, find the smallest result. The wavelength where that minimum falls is 5967.0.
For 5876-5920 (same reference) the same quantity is 5892.0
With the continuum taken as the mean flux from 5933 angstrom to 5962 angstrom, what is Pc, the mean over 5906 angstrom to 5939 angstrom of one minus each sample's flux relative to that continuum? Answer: 0.007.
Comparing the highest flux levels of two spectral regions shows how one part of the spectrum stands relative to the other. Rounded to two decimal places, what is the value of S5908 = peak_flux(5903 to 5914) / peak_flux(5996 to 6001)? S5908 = 1.00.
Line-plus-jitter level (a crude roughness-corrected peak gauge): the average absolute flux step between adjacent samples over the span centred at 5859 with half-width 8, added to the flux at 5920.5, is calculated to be 5.498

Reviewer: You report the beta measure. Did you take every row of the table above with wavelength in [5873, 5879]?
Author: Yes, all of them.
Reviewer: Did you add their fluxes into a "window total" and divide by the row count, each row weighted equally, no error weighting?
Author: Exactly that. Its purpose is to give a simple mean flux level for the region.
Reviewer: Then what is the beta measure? 5.37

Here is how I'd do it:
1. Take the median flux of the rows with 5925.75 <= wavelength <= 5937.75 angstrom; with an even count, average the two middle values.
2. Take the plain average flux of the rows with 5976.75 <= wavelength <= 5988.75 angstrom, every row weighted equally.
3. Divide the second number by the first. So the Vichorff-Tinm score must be 0.98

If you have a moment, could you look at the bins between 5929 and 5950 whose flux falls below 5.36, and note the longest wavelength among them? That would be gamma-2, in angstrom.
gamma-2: 5938.5 angstrom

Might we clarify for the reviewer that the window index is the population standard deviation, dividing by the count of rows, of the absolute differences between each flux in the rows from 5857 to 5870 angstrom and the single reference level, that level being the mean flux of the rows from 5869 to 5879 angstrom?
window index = 0.02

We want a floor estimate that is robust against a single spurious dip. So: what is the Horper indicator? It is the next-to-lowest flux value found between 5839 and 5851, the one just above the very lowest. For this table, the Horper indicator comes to 5.473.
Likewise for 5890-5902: 4.447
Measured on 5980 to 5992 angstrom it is 5.161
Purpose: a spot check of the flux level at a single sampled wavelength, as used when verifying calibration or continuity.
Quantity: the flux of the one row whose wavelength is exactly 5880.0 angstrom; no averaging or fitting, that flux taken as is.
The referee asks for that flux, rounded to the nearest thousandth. 5.342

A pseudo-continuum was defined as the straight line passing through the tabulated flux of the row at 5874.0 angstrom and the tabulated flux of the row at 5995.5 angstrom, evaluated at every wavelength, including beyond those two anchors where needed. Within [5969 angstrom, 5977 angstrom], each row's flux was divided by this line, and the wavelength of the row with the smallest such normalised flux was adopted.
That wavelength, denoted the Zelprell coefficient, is 5976.0 angstrom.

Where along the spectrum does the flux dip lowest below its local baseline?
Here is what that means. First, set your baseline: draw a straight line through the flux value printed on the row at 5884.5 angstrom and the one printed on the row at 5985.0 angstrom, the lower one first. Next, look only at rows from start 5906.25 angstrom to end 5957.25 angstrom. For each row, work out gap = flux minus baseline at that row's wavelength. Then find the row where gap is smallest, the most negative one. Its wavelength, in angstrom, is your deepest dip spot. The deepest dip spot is 5907.0 angstrom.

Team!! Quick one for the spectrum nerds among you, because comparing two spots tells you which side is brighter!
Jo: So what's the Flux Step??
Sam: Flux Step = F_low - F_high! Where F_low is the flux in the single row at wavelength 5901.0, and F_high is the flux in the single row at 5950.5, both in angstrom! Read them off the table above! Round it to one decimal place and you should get -0.3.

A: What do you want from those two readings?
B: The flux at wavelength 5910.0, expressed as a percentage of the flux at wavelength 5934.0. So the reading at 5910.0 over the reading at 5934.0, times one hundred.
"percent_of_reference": 99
